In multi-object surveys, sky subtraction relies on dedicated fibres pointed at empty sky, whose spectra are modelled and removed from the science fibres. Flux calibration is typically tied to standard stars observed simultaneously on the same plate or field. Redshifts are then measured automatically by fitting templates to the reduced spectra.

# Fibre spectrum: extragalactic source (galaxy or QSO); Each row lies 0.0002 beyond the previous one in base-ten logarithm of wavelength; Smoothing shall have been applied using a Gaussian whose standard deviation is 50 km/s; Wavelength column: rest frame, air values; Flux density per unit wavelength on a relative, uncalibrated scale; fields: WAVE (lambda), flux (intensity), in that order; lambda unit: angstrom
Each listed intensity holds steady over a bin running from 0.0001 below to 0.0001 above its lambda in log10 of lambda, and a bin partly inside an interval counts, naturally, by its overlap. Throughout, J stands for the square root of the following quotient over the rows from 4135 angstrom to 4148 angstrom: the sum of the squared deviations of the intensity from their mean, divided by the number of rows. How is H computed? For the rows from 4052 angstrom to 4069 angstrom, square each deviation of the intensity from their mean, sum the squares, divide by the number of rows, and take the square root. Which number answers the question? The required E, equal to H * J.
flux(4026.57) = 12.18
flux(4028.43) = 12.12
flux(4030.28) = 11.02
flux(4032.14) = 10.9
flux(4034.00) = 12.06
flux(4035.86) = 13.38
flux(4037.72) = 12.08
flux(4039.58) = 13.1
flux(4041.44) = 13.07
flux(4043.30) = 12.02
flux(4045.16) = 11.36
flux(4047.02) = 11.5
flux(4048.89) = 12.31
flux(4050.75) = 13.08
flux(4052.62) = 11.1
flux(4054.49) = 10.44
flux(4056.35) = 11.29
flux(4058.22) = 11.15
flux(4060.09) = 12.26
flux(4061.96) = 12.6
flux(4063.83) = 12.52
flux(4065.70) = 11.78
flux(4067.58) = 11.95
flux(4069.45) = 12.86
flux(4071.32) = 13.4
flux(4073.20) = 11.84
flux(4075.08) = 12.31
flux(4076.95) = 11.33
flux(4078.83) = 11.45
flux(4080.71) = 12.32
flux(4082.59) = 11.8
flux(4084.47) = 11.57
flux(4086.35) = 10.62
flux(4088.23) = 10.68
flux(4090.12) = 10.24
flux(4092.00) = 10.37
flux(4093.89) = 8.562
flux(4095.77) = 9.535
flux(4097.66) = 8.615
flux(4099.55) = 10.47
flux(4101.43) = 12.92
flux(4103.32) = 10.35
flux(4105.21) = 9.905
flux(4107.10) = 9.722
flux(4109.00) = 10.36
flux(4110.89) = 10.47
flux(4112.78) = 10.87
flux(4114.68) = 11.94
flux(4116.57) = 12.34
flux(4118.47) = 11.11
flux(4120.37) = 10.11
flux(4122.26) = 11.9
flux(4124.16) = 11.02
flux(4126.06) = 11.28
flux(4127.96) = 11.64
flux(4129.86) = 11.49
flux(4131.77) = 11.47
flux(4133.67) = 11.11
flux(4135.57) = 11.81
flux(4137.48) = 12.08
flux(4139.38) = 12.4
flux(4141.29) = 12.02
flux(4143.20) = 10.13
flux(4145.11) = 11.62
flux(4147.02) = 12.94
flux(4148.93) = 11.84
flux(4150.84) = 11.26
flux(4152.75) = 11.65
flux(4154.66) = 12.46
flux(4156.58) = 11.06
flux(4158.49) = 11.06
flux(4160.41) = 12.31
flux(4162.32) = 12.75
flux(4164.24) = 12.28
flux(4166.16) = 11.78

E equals 0.56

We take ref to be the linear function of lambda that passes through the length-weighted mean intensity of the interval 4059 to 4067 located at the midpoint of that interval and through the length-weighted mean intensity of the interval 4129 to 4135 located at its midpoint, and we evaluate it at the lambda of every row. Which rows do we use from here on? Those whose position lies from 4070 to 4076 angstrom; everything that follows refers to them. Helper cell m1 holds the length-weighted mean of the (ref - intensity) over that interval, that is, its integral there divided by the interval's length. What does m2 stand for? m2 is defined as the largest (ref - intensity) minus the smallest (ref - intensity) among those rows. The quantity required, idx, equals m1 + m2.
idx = 1.1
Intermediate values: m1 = -0.4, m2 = 1.54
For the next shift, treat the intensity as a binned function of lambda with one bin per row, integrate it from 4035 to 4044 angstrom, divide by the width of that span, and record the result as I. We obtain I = 12.7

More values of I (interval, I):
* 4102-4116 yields 10.6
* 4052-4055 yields 10.8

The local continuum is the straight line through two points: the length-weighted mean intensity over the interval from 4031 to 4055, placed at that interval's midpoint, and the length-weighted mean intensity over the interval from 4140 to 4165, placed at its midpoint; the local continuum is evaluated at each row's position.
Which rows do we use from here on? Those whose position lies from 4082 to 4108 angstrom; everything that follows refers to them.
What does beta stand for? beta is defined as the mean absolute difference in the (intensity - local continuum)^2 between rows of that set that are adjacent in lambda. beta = 2.85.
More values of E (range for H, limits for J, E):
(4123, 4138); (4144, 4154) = 0.19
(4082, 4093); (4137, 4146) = 0.47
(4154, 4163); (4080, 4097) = 0.79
